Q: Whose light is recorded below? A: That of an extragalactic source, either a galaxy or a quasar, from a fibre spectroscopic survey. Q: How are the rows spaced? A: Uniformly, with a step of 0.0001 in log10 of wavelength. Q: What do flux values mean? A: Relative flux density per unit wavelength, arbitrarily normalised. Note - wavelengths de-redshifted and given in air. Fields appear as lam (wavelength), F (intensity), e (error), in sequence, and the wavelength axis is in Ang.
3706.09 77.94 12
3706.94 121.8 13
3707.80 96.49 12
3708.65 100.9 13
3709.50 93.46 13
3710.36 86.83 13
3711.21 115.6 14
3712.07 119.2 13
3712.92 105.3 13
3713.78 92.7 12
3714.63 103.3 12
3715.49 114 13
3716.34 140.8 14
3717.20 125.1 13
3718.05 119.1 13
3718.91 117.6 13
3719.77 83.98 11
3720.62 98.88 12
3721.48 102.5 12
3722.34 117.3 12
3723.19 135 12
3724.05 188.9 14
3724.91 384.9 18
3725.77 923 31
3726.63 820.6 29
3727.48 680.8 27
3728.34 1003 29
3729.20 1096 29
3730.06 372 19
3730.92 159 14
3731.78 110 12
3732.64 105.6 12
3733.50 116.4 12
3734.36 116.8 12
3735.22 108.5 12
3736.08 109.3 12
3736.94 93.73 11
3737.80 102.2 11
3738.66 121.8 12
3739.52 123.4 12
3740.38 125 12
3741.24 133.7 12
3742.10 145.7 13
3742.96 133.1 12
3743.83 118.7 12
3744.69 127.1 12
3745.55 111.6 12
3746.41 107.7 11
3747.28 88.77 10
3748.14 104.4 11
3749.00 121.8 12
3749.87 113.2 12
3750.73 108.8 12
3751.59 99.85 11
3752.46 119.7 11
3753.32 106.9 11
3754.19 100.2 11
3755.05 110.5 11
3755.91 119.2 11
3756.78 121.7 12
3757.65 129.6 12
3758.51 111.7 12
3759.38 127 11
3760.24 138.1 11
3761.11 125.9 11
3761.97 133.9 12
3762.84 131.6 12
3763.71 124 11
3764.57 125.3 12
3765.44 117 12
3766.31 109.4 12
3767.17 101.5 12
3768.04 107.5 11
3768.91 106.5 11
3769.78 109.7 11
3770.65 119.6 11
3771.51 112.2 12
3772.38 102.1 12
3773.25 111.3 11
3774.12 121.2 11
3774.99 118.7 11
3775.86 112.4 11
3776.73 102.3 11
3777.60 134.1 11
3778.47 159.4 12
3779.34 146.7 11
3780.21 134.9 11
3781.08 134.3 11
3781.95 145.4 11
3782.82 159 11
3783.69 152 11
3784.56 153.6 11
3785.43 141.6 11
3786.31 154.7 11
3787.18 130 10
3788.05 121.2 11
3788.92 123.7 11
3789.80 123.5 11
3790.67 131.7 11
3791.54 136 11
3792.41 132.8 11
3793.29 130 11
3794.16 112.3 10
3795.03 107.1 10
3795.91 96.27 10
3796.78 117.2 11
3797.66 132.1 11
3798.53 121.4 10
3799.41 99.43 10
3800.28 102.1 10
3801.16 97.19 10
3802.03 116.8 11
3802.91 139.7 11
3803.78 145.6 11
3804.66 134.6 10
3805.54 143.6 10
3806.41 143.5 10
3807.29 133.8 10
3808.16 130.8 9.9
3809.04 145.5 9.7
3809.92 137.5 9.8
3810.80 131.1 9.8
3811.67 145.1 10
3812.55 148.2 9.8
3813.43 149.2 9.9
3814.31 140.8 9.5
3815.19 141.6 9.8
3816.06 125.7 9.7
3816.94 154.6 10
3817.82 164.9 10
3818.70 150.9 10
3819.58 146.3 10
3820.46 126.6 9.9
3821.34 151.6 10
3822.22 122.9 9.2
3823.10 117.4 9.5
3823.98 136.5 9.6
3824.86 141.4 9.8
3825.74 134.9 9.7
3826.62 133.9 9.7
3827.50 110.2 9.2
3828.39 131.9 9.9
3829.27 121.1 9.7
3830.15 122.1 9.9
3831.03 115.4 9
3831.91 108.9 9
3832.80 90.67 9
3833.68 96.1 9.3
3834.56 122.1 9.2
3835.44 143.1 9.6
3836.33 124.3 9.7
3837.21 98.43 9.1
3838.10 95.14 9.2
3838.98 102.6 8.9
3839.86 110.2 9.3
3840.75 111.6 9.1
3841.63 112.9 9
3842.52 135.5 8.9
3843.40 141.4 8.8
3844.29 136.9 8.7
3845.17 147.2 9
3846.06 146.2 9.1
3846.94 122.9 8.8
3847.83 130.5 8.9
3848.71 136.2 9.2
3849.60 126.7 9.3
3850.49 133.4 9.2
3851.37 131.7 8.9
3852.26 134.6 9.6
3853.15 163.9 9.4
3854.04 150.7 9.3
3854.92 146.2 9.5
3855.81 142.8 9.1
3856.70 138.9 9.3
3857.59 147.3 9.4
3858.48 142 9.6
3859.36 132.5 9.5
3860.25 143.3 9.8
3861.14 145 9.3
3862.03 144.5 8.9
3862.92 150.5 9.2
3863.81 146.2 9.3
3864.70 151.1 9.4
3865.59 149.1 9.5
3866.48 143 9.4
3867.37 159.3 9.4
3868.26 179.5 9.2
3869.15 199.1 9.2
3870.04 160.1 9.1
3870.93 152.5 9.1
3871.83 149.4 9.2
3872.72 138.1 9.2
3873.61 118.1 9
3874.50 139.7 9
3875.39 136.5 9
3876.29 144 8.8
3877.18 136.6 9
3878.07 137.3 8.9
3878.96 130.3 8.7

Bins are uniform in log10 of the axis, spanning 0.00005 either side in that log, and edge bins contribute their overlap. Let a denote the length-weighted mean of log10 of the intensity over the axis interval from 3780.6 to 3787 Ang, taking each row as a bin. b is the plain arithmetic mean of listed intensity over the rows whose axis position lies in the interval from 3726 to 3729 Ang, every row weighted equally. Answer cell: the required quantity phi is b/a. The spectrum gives 385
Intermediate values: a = 2.17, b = 835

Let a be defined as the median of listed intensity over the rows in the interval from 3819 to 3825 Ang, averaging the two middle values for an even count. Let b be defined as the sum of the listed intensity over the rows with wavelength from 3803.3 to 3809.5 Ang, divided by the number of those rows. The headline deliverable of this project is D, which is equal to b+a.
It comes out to 276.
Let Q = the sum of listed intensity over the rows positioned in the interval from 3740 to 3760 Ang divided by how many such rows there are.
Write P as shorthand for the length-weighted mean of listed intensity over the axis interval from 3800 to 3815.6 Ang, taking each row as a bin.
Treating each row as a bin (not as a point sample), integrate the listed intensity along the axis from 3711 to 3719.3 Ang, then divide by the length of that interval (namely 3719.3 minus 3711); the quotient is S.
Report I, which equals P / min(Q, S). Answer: 1.17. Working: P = 135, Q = 117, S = 115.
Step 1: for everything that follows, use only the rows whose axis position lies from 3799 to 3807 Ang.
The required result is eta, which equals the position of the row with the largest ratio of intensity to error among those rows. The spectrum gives 3805.54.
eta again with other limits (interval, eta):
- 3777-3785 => 3782.82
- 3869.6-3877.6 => 3870.04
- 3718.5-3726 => 3725.77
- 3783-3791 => 3786.31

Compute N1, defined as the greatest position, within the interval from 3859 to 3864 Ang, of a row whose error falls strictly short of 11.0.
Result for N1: 3863.81 Ang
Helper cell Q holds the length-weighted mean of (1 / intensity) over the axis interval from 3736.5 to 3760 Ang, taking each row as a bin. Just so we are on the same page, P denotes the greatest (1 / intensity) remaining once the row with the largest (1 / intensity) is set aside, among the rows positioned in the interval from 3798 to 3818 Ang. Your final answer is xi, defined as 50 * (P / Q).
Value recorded 57.6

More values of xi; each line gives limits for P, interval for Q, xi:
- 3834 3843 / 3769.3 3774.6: 57.1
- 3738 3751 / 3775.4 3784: 64.7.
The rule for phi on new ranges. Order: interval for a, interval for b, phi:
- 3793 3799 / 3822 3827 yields 64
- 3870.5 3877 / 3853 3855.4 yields 72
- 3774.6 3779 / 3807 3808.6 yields 63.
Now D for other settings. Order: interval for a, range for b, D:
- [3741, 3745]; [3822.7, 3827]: 266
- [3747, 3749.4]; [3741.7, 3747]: 228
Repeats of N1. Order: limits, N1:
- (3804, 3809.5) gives 3809.04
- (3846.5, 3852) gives 3851.37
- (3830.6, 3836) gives 3835.44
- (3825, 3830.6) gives 3830.15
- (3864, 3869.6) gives 3869.15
